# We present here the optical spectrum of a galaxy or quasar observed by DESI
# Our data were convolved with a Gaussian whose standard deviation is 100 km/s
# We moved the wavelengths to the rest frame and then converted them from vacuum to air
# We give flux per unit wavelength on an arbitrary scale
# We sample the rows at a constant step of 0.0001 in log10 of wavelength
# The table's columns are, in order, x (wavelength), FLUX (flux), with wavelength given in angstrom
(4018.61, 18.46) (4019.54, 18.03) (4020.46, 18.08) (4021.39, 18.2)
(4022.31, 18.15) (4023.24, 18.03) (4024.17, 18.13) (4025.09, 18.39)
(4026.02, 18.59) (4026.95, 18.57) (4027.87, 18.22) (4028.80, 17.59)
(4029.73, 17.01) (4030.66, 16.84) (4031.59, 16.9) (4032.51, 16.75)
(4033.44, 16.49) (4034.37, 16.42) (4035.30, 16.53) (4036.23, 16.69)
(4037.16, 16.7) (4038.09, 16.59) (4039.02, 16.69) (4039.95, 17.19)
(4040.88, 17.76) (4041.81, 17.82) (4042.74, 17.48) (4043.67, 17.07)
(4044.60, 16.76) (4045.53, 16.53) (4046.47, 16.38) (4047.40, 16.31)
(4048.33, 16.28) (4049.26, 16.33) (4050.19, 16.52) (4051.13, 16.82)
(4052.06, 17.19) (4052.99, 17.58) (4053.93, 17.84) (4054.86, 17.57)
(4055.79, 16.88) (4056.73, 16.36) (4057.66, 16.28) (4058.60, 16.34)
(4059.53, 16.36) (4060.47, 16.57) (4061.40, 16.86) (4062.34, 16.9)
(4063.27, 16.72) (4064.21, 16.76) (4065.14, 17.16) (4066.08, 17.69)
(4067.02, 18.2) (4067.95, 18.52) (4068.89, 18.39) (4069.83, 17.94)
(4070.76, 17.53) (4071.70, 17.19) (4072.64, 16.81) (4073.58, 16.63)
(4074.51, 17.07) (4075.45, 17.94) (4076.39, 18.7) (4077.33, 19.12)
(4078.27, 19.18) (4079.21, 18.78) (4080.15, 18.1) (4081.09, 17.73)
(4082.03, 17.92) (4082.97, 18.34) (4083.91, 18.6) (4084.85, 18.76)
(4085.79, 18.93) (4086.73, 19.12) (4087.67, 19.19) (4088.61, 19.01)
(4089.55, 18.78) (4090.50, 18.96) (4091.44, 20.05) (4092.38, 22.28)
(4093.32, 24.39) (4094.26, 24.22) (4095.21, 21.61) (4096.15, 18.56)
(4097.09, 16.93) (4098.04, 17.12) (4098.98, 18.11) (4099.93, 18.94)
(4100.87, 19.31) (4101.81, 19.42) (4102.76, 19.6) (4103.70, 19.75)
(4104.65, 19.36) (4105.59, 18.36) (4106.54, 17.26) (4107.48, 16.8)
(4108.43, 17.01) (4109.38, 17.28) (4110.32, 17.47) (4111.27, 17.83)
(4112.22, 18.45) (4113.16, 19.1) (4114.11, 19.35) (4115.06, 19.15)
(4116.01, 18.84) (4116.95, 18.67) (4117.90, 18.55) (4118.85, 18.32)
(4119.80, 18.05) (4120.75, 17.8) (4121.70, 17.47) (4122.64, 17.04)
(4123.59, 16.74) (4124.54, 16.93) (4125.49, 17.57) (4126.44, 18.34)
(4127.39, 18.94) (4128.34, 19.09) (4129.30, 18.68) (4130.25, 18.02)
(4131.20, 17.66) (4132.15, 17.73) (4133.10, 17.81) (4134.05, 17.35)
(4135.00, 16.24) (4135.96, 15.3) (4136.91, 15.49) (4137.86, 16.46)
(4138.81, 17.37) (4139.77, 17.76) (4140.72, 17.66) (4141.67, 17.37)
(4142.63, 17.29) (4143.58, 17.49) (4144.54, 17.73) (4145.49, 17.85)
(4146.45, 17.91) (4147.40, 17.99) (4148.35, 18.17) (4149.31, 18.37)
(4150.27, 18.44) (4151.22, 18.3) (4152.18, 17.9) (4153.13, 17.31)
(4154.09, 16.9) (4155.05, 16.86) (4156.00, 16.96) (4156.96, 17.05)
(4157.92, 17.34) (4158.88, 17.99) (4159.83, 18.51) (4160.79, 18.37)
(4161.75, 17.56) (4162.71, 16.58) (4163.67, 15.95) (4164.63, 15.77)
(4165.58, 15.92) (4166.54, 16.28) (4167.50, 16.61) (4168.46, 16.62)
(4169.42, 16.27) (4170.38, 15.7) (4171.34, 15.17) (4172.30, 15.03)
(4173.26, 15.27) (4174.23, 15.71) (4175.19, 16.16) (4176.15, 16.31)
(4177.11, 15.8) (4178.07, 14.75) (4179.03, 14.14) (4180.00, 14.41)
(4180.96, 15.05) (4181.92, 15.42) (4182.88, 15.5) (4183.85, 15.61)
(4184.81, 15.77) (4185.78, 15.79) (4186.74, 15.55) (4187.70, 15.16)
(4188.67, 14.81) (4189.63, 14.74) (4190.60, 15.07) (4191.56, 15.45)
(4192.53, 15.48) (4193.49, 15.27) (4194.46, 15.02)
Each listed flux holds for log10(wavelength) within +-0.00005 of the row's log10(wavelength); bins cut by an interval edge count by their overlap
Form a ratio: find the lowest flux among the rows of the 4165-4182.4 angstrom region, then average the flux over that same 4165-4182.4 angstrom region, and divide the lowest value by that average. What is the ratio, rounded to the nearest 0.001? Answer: 0.907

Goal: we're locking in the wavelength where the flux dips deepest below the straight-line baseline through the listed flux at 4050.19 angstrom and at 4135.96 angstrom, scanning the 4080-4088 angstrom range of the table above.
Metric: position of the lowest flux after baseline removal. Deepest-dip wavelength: 4081.09 angstrom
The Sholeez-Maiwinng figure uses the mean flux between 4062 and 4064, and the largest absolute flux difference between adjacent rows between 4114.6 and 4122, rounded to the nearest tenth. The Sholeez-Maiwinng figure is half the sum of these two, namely 8.6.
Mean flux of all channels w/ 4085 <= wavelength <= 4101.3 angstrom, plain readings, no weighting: 19.7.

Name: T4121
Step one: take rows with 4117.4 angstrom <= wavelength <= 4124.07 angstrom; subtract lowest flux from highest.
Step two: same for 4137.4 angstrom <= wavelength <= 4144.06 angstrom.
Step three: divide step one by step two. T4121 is 1.4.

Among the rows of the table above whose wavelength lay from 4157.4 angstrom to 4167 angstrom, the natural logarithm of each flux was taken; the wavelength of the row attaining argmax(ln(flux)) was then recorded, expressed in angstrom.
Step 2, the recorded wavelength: 4159.83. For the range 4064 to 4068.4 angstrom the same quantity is 4067.95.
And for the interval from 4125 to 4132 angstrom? 4128.34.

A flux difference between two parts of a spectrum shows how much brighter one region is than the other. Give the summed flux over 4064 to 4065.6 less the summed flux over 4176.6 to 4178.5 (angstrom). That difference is 3.4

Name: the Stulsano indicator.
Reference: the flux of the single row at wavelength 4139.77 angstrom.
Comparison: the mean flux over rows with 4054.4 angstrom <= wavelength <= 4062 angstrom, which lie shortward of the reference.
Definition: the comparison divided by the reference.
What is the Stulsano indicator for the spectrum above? 0.94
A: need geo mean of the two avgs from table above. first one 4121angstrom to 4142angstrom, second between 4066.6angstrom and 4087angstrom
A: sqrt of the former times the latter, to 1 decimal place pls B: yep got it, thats 17.8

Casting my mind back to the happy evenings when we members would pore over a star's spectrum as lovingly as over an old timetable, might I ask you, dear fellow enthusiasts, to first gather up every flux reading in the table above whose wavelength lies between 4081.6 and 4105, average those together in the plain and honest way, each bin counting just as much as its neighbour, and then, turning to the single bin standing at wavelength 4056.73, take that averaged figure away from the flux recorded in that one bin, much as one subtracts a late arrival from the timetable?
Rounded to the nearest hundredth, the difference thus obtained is -3.13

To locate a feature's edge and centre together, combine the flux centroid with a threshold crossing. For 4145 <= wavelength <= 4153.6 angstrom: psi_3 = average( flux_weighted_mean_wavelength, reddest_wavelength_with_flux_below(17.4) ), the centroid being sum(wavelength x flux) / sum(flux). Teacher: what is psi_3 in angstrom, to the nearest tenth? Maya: 4151.2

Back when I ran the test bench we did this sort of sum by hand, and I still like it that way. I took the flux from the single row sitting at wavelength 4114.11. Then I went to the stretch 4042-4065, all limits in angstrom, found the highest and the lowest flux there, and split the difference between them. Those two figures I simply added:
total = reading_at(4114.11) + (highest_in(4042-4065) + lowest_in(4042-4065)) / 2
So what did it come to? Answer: 36.4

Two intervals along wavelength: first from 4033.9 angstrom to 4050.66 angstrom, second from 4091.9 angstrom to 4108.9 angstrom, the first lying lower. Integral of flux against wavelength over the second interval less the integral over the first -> 48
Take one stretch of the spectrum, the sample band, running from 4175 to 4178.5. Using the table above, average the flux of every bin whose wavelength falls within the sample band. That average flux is 15.8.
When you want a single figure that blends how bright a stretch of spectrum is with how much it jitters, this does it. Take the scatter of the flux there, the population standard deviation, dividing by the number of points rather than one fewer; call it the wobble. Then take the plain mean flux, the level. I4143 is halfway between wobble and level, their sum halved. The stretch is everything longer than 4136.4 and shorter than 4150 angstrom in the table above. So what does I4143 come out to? 9.1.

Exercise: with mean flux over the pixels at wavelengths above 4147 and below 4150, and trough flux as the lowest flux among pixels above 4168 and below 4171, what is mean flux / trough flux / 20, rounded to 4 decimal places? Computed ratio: 0.0579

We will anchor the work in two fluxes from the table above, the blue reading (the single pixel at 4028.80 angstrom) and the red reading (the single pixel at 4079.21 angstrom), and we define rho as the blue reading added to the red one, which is 36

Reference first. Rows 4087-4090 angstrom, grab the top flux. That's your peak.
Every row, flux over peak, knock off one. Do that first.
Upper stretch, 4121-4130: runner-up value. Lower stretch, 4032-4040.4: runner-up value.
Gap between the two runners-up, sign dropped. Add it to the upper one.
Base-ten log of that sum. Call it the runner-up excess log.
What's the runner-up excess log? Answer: -1.0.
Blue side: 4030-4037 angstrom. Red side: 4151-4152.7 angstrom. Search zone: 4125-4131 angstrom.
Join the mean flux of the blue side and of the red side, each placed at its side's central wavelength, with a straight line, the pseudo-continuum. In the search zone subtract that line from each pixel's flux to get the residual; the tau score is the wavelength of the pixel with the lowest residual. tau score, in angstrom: 4125.49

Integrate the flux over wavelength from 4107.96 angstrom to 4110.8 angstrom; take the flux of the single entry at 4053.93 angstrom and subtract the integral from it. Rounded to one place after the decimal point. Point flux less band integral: -31.1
